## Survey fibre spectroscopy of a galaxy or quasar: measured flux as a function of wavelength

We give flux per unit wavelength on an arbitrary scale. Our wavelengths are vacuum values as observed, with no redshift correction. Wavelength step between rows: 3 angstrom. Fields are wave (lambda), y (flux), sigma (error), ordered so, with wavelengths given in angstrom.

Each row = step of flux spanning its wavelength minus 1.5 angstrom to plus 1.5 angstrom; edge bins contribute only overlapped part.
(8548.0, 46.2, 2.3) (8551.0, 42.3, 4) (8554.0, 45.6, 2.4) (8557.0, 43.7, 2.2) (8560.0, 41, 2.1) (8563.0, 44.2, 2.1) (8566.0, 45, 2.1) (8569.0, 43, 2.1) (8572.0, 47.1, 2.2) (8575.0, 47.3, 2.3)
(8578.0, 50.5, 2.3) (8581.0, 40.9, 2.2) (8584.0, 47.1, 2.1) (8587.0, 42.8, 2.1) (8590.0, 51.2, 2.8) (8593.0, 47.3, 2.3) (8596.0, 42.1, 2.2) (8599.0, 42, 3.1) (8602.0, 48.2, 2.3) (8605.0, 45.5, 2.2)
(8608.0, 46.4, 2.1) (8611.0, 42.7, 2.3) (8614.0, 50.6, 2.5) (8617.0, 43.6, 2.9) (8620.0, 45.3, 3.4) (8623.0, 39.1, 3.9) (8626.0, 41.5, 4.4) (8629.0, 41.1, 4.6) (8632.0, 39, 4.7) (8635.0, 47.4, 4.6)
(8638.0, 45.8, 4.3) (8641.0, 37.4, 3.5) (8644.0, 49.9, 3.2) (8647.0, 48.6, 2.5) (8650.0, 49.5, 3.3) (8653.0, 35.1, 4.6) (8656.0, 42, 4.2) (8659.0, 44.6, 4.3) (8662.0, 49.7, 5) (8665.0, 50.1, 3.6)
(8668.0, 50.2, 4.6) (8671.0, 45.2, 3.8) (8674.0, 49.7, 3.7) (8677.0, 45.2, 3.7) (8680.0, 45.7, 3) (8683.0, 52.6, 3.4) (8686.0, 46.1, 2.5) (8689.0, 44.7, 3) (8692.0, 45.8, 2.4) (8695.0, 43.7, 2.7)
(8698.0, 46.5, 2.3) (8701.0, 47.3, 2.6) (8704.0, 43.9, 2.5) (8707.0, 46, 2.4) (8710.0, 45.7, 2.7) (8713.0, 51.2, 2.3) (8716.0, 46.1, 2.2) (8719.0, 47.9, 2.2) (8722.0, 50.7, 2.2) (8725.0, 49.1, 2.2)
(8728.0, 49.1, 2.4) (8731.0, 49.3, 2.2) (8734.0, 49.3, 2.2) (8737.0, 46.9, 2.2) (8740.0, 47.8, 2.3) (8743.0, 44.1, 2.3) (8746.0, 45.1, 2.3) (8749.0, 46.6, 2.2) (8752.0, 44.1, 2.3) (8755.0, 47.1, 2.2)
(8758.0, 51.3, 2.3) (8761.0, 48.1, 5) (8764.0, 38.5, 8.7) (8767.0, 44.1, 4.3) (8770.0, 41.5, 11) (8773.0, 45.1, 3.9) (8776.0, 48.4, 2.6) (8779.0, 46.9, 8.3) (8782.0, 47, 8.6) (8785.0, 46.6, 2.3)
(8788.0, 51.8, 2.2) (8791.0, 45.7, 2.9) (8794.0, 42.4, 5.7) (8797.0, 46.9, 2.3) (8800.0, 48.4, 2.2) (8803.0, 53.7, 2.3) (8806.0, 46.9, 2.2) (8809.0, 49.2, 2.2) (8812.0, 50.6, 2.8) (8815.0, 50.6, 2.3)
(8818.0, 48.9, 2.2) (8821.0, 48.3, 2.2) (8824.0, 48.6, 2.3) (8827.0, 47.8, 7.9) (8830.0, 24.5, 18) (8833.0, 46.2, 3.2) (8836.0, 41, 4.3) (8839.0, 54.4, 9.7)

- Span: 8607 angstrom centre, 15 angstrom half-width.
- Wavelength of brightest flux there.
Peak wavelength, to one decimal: 8614.0 angstrom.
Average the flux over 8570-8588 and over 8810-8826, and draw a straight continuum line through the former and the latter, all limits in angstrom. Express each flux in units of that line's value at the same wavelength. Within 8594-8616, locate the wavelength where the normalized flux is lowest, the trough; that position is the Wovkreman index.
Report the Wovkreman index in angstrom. 8599.0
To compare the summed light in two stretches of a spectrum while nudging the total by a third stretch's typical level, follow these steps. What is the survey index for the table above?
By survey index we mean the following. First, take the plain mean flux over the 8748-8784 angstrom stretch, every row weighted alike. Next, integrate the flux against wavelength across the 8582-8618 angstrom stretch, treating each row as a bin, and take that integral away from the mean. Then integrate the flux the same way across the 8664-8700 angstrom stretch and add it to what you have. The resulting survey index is 94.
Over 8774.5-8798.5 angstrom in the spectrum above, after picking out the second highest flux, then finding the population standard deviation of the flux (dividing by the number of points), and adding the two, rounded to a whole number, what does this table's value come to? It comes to 51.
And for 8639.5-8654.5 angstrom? 56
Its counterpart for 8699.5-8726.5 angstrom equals 53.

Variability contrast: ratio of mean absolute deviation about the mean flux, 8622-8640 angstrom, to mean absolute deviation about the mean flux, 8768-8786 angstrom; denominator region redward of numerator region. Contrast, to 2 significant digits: 1.6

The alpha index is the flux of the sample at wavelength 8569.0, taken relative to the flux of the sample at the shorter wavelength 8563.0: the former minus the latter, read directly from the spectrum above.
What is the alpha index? -1.2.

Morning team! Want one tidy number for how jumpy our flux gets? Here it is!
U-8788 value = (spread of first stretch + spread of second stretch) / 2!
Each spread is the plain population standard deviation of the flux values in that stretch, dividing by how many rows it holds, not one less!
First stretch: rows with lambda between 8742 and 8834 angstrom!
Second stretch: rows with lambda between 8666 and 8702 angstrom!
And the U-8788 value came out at 3.8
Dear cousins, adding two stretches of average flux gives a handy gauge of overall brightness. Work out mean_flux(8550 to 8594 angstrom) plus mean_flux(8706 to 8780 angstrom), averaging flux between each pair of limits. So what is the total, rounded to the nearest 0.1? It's 92.1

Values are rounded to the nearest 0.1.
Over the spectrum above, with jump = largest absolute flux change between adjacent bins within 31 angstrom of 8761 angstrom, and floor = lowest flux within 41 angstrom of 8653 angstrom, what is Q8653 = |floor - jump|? 25.5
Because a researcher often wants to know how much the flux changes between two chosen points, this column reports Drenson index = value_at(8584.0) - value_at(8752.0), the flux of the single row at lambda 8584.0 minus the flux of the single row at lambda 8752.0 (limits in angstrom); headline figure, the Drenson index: 3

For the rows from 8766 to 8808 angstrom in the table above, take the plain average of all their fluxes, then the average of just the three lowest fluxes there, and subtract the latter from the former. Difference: 4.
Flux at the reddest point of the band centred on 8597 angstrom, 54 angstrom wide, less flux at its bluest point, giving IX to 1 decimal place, -8.0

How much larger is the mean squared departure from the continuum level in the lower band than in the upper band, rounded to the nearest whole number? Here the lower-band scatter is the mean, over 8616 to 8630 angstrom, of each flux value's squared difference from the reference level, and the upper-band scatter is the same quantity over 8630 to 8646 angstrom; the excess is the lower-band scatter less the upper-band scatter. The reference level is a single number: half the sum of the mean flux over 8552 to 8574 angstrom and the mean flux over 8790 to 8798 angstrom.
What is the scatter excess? -13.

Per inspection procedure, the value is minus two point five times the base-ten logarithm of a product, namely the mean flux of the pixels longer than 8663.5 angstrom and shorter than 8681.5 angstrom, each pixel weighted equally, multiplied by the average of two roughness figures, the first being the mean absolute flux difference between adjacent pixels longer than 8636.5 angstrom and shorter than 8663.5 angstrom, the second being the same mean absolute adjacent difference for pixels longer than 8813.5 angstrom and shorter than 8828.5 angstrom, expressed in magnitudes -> -5.61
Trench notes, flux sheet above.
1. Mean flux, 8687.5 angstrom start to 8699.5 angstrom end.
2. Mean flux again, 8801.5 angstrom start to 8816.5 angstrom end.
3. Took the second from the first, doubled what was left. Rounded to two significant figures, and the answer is -10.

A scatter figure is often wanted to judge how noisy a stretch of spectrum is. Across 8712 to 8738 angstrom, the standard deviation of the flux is 1.6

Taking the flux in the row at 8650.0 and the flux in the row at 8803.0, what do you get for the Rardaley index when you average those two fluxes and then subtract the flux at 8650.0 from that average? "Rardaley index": 2.1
